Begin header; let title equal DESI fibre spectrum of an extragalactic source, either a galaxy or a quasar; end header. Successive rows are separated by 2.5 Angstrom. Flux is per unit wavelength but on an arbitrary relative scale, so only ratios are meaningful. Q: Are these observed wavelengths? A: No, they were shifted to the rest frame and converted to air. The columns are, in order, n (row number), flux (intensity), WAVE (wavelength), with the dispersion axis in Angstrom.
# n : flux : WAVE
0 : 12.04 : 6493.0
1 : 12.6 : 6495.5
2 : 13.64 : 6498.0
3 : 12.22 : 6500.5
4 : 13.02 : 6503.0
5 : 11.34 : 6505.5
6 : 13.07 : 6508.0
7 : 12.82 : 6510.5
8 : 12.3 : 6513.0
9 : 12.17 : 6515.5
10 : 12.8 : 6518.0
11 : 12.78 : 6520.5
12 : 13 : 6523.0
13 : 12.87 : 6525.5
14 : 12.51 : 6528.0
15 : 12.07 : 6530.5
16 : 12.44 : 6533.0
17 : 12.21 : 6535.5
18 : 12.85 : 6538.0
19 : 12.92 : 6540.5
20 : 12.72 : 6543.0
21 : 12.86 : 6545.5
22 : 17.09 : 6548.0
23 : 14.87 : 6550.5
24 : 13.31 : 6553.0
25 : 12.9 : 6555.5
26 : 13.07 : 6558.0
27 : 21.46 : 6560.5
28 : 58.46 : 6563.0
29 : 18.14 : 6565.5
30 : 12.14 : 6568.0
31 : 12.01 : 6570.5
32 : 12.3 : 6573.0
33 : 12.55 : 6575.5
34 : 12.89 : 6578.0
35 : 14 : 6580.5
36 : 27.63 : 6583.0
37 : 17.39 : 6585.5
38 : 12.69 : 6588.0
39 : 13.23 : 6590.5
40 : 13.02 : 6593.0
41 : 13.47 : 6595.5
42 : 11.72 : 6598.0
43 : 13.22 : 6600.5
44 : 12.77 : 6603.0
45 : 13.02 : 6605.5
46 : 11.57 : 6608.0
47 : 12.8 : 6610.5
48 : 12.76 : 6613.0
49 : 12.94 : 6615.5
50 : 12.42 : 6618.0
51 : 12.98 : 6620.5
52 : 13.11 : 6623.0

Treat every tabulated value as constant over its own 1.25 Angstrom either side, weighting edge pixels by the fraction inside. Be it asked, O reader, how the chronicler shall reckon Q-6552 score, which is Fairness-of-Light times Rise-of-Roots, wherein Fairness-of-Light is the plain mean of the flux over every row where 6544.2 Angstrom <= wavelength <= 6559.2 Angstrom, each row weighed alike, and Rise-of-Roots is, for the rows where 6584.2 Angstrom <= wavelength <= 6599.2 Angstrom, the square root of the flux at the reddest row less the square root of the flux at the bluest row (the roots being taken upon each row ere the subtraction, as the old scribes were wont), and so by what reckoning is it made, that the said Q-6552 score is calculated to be -10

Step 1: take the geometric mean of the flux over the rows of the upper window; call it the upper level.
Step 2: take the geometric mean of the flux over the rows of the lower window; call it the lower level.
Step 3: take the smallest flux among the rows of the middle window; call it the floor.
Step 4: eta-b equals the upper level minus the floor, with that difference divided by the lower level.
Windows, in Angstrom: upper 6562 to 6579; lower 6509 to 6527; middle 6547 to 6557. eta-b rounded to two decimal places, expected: 0.27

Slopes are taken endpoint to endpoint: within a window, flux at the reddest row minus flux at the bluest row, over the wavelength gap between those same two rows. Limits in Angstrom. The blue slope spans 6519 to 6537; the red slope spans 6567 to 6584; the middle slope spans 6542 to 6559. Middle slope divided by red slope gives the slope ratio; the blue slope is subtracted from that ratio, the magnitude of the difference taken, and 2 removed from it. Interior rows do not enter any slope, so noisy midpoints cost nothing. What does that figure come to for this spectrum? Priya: -1.9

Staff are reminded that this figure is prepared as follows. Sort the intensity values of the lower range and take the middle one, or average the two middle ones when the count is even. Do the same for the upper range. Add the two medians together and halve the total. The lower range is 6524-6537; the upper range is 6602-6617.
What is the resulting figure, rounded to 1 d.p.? 12.6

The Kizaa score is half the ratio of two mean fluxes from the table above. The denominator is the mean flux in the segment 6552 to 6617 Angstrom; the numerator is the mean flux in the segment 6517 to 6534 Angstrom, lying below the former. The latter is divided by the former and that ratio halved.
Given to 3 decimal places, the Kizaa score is 0.399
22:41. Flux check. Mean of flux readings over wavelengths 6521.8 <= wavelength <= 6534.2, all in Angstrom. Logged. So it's 12.6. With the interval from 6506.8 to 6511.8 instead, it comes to 12.9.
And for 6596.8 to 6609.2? 12.5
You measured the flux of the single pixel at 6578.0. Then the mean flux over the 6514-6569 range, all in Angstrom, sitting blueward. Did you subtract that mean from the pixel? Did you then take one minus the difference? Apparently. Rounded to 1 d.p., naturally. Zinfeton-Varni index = 3.8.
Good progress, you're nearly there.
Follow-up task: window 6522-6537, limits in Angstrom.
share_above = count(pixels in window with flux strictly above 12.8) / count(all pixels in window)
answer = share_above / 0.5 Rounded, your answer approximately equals 0.67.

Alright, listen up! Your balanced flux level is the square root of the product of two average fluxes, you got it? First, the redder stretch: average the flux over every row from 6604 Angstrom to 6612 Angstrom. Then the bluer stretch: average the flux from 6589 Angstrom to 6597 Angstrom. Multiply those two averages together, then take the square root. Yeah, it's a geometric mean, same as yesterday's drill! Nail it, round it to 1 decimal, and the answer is 12.8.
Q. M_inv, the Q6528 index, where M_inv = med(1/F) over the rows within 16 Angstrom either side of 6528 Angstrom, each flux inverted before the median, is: 0.0786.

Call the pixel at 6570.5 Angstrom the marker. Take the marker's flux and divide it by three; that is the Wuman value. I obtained 4.00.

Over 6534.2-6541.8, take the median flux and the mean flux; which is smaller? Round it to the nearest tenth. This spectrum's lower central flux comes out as 12.7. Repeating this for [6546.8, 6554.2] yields 14.9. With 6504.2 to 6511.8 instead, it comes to 12.4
